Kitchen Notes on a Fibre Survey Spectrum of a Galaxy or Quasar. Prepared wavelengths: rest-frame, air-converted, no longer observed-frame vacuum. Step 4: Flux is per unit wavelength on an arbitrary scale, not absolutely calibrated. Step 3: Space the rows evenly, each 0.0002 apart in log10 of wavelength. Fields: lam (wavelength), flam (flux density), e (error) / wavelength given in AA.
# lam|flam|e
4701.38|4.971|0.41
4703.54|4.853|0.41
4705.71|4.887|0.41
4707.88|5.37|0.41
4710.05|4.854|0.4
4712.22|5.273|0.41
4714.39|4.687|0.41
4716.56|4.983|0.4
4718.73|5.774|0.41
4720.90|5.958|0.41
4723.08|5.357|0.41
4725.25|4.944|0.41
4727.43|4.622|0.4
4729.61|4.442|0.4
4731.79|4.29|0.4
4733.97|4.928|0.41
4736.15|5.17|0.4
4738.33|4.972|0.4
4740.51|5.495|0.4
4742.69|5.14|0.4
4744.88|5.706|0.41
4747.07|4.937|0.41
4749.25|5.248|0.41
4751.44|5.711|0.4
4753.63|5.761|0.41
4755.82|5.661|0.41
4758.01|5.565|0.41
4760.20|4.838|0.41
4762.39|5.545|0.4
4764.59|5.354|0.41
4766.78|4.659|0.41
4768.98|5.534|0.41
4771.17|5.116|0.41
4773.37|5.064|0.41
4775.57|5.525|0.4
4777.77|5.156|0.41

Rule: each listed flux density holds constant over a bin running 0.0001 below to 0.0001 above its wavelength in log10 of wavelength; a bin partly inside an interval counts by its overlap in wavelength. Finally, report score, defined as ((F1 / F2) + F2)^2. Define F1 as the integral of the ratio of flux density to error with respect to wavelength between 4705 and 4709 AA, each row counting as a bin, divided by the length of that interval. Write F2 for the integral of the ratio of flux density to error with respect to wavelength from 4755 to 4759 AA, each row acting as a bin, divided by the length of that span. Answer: 213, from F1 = 12.5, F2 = 13.7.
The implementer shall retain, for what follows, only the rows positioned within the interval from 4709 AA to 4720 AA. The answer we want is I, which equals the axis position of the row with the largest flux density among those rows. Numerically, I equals 4718.73 AA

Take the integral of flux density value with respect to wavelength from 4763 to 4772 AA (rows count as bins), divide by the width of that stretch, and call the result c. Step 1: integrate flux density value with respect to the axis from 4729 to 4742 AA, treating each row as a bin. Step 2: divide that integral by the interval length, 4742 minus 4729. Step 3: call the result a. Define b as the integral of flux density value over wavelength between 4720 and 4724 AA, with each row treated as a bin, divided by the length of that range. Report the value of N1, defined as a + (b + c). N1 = 15.7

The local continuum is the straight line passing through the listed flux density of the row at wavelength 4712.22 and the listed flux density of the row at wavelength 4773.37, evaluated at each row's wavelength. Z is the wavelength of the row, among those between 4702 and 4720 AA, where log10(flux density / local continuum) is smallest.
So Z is 4714.39 AA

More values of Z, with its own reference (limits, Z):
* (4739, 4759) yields 4747.07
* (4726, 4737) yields 4731.79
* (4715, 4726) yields 4725.25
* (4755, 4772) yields 4766.78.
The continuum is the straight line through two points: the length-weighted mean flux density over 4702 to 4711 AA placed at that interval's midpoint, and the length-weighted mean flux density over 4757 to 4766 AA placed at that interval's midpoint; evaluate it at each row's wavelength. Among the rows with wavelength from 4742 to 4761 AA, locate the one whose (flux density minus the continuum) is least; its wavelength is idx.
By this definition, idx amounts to 4760.20 AA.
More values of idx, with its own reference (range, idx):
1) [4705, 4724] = 4714.39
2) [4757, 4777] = 4766.78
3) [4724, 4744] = 4731.79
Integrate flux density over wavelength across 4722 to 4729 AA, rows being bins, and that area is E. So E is 35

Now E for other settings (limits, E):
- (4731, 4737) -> 29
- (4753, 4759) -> 34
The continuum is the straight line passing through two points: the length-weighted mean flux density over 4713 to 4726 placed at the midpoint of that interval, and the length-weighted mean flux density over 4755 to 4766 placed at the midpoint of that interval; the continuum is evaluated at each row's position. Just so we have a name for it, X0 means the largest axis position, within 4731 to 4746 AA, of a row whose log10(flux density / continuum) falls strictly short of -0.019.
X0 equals 4738.33 AA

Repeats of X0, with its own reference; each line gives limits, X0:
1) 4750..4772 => 4771.17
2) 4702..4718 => 4716.56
